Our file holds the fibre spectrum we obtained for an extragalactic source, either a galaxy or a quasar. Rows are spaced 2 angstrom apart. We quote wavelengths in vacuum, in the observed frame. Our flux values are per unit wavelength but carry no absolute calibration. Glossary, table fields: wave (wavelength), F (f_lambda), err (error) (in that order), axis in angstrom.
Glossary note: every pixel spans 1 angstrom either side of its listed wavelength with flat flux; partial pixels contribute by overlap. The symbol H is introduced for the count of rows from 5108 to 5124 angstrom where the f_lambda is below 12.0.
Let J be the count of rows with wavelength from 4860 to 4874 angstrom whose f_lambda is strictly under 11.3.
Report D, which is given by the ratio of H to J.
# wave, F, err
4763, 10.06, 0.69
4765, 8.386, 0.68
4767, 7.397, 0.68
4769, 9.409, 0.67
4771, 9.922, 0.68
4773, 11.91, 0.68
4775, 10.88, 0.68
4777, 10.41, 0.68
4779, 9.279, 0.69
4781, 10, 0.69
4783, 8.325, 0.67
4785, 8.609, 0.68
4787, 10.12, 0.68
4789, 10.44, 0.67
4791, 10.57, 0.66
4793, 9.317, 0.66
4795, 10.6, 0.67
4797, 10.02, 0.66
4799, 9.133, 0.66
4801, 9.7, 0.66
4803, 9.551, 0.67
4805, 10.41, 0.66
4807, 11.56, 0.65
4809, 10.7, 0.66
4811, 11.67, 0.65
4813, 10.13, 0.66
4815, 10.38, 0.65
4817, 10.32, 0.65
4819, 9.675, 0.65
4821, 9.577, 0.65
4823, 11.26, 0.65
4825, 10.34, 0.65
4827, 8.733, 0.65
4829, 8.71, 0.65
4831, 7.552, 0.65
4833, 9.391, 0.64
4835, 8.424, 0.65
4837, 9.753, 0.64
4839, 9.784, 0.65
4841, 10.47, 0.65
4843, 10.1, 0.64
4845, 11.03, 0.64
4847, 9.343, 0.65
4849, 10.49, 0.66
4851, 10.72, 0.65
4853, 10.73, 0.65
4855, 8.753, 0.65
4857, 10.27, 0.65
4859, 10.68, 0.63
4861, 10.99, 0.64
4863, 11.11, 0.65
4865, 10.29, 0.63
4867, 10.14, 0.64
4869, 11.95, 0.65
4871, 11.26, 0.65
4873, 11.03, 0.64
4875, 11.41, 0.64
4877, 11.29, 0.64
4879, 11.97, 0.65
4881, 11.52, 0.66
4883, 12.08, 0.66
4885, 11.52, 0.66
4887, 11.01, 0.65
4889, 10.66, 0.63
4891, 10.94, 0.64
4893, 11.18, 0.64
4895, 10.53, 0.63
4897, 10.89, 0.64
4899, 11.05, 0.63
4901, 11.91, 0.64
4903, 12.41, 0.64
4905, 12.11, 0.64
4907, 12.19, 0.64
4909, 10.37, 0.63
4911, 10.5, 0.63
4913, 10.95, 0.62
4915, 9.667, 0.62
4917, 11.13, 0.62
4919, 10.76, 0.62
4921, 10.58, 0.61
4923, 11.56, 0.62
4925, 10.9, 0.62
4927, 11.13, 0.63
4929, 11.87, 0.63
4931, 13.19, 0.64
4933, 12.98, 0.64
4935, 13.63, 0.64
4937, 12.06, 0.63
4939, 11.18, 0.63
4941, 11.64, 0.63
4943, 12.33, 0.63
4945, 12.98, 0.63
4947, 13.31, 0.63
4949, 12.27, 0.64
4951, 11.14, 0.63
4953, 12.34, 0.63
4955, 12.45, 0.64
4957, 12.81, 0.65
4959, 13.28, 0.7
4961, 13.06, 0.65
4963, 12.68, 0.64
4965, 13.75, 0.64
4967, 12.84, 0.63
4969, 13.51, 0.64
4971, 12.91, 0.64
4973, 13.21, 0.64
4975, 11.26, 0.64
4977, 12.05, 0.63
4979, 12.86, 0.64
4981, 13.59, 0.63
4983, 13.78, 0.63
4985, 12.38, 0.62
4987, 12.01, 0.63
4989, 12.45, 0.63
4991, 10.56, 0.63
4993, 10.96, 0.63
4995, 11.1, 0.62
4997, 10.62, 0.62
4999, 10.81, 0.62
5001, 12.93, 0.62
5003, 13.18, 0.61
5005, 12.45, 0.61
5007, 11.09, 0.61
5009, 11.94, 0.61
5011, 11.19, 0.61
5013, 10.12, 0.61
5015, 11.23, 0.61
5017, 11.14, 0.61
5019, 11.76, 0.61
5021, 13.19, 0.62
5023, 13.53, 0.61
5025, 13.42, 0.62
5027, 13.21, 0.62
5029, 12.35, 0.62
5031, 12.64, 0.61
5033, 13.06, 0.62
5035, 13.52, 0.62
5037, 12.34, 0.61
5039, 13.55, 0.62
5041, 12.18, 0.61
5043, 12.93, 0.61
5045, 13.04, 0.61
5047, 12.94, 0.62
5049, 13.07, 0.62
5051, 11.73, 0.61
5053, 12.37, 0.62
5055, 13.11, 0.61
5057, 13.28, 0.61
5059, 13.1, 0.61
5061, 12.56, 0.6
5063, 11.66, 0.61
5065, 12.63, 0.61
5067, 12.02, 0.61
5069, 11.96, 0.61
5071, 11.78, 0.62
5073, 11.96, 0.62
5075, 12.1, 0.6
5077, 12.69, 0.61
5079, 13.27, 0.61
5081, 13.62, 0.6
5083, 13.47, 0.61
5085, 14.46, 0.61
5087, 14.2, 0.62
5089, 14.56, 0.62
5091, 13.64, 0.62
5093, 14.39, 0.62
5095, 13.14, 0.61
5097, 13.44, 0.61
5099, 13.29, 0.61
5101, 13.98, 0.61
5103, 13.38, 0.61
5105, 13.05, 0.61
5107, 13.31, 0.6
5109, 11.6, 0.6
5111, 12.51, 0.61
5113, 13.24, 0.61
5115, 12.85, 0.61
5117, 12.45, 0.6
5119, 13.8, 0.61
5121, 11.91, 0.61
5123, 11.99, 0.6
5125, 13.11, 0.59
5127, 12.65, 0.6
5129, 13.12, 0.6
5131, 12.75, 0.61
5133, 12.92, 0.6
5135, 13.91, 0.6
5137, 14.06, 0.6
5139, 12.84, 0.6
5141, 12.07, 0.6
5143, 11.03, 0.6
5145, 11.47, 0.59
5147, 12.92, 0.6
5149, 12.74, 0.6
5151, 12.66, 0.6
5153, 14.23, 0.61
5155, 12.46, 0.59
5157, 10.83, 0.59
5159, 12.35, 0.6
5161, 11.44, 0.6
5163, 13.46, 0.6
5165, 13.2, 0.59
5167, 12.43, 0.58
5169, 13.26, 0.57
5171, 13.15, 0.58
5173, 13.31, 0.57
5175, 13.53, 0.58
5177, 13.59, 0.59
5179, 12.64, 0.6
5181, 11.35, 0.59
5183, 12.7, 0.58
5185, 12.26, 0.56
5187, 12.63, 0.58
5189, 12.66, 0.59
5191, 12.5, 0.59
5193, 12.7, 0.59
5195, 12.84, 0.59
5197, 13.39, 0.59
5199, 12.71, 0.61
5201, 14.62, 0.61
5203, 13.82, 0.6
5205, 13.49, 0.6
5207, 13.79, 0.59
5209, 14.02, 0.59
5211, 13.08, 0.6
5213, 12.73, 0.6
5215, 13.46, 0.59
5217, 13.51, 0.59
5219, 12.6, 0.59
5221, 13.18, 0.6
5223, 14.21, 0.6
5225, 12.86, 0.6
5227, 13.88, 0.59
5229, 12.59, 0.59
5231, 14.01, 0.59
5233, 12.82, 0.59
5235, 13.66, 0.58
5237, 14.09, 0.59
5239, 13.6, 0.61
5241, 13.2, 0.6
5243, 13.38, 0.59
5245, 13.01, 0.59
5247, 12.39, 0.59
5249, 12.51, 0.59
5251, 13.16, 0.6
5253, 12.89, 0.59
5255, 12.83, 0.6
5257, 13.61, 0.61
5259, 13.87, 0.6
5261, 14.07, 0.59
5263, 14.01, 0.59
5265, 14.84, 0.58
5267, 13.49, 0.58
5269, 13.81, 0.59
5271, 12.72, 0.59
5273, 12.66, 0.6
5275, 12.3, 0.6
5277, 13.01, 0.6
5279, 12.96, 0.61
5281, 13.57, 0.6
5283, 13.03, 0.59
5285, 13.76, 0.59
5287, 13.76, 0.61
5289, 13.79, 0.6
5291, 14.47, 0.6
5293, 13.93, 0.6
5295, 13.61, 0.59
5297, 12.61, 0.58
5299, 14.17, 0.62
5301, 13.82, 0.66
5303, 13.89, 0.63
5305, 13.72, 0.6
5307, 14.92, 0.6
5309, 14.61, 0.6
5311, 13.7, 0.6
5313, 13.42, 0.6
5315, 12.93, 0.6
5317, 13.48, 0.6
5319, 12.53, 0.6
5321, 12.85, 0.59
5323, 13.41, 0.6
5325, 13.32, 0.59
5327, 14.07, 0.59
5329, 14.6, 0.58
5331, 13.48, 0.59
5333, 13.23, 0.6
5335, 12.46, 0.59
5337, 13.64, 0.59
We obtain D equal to 0.5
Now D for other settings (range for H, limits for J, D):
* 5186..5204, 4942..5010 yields 0.0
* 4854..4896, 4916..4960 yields 2.9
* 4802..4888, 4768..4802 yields 2.6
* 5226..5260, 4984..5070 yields 0.0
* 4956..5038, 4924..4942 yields 4.3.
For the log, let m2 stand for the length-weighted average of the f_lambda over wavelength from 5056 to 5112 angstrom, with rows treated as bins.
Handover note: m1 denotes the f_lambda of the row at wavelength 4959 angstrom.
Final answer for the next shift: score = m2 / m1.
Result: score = 0.982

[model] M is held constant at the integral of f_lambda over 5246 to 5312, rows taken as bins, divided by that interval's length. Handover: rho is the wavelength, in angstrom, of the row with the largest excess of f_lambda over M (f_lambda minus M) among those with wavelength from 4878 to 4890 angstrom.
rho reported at 4883 angstrom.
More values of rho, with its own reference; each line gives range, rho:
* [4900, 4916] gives 4903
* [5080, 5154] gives 5089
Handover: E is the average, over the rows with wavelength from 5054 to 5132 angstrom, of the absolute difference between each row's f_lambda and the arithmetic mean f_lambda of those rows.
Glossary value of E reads 0.64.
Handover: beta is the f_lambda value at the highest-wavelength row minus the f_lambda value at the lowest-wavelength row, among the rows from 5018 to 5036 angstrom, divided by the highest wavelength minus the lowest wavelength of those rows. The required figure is 0.110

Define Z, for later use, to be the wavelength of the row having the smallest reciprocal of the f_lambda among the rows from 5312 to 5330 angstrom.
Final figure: 5329 angstrom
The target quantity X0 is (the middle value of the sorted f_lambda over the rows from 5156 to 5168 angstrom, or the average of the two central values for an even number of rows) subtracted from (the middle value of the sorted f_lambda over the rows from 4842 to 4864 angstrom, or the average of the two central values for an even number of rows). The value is -1.7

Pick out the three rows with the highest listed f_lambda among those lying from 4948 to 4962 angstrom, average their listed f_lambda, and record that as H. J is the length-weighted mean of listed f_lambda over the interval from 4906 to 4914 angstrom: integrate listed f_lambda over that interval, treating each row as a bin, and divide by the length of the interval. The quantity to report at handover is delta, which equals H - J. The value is 2.0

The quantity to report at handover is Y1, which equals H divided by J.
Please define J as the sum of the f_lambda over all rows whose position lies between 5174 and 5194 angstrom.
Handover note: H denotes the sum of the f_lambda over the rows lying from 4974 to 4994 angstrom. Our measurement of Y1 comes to 0.96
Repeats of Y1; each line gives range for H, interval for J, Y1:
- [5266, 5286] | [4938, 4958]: 1.07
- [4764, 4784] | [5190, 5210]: 0.72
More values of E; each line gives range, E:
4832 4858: 0.65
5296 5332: 0.53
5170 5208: 0.57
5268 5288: 0.45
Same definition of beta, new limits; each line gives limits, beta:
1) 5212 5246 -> 0.009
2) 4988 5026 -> 0.027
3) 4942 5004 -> 0.014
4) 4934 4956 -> -0.059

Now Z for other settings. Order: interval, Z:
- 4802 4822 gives 4811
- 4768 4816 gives 4773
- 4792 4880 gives 4879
